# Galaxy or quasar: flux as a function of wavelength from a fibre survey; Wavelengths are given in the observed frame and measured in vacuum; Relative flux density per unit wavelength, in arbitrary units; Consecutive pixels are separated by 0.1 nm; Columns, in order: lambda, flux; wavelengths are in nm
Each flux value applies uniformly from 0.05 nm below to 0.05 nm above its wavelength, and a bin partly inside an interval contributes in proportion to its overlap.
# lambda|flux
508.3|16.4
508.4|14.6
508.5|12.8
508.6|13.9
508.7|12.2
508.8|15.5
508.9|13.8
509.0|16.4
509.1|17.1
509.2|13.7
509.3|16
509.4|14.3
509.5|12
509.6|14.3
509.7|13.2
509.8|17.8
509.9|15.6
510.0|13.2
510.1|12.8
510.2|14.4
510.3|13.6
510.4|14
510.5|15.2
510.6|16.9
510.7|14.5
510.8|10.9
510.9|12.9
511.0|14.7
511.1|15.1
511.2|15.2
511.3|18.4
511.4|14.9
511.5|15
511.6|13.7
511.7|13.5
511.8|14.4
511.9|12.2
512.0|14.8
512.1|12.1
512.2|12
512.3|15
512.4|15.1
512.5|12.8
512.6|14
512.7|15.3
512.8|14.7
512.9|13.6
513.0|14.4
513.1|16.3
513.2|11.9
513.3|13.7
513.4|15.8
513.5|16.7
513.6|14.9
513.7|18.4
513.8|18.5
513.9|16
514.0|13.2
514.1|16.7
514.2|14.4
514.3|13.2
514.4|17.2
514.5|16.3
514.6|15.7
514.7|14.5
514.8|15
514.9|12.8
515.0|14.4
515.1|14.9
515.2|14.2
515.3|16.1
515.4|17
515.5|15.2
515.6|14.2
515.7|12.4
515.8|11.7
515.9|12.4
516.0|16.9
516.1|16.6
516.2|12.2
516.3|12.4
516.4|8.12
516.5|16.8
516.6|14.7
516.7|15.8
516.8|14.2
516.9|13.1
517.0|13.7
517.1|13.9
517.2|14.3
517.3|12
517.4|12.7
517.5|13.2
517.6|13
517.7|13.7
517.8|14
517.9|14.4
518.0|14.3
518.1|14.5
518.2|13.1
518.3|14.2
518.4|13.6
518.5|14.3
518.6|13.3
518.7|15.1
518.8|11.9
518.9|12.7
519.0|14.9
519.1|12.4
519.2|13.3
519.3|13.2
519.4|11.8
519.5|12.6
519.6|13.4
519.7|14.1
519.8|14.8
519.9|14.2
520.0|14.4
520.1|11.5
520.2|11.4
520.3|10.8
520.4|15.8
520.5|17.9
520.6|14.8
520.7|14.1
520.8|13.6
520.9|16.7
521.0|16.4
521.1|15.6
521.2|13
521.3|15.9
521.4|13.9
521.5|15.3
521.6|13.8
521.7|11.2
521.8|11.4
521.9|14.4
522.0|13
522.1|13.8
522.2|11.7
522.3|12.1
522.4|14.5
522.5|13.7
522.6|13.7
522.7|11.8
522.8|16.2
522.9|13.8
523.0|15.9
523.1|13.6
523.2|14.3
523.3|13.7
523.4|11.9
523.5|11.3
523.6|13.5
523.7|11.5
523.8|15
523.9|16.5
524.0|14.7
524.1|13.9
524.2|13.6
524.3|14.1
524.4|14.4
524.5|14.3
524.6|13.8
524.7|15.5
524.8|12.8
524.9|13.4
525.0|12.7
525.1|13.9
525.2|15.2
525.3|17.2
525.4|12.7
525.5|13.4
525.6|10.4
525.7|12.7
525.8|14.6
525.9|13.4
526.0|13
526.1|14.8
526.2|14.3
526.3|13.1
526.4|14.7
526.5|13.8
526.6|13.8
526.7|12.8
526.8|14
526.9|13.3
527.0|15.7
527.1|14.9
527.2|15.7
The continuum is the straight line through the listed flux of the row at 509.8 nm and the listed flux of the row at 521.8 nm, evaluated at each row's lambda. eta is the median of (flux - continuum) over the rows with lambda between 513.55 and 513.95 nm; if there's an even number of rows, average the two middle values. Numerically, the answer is 2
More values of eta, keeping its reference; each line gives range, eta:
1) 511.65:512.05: -3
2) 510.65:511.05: -4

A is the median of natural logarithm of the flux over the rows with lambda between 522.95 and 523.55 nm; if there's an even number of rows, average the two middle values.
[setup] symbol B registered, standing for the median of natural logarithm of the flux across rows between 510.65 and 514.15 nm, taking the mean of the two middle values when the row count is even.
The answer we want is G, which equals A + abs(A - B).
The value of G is 2.69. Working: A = 2.61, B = 2.69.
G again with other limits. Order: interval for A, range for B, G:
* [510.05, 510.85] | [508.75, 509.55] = 2.70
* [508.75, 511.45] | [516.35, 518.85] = 2.72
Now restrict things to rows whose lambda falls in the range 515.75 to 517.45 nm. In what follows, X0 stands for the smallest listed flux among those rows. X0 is 8.12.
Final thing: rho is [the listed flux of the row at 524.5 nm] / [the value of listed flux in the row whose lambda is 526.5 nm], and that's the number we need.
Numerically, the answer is 1.04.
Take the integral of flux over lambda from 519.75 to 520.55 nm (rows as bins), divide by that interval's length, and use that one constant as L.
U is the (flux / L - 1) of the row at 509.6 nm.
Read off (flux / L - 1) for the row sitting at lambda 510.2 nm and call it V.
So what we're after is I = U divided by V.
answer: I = 1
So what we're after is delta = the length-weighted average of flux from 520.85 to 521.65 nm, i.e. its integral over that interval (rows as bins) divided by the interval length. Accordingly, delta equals 15.1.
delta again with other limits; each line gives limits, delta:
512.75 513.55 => 14.6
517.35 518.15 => 13.7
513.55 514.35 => 15.7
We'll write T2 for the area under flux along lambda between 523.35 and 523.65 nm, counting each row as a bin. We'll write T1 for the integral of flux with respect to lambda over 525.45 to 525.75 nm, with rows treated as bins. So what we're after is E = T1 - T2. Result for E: 0.0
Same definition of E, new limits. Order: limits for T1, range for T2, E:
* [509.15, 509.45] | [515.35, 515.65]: -0.2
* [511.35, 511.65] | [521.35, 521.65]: 0.1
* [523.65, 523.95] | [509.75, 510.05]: -0.4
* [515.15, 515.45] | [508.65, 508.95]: 0.6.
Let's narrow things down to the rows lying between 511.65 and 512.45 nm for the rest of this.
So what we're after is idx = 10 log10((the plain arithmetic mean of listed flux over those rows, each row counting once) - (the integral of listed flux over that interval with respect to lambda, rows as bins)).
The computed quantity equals 4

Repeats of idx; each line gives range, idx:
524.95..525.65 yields 6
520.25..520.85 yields 8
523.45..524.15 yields 6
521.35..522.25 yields 1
